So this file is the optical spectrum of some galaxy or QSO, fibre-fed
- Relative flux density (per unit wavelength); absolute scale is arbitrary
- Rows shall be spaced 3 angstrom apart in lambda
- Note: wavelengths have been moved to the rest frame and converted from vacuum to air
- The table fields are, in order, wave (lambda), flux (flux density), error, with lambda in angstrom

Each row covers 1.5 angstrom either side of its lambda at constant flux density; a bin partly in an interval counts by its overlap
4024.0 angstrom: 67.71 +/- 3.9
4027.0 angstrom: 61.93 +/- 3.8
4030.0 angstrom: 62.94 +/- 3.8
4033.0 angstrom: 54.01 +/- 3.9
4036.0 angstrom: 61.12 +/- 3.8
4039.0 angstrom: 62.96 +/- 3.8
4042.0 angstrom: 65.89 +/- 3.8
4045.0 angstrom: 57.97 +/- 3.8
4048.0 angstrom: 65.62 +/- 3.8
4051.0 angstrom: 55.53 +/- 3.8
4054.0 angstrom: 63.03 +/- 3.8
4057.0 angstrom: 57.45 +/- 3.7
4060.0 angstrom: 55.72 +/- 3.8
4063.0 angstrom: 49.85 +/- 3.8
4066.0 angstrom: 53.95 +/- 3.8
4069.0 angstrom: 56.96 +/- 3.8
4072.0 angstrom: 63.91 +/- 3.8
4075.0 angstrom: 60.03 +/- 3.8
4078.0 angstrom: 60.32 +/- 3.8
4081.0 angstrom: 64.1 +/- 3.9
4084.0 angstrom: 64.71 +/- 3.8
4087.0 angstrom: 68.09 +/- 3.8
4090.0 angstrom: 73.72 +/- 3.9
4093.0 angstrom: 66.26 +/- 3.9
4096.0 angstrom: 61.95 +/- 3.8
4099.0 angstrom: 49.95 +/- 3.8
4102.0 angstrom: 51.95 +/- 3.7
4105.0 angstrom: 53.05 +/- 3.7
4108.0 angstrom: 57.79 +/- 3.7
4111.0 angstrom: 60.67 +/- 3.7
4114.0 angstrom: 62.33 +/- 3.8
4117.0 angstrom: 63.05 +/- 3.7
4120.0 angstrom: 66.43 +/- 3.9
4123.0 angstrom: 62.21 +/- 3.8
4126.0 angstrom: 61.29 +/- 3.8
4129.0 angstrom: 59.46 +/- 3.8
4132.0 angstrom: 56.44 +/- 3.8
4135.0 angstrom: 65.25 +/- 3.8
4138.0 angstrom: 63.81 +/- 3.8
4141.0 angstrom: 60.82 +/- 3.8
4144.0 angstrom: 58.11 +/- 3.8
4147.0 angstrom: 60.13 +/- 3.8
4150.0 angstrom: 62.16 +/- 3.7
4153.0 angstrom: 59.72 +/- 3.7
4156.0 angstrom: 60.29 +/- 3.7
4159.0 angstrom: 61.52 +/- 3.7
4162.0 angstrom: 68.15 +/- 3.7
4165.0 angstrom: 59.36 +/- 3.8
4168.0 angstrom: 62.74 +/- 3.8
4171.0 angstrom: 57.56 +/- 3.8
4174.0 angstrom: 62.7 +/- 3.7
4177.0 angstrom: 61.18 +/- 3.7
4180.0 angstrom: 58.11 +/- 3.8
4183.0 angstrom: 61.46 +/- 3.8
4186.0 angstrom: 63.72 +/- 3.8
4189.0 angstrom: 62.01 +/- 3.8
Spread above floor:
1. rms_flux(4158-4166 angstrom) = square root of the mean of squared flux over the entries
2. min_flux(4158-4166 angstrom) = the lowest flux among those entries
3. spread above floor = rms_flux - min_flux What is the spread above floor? 3.8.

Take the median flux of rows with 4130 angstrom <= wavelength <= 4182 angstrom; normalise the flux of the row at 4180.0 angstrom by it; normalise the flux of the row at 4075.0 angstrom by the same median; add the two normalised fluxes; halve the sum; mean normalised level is 0.97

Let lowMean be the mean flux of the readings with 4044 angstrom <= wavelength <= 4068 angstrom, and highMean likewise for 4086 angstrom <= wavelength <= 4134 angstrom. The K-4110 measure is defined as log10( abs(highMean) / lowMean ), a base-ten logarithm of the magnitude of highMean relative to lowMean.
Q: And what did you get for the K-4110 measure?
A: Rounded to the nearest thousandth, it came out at 0.026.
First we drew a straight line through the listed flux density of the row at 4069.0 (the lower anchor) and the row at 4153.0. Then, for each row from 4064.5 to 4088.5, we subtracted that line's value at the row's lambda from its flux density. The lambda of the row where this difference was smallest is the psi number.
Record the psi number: 4066.0 angstrom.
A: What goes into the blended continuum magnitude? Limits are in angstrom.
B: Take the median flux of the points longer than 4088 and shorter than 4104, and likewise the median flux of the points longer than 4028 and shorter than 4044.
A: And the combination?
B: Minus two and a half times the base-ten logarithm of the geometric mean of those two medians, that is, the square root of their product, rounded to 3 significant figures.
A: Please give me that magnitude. -4.49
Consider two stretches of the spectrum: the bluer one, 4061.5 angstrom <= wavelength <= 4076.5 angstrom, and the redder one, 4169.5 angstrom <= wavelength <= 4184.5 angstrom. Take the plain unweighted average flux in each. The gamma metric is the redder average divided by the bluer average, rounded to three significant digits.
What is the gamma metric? 1.06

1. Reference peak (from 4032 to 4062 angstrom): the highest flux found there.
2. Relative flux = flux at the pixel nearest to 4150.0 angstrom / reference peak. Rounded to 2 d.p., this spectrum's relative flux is 0.94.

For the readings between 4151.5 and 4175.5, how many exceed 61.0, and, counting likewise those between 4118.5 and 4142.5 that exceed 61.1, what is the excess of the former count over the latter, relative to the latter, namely -0.20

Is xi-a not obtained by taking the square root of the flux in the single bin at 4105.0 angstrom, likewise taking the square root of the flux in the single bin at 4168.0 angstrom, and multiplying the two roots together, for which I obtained 57.7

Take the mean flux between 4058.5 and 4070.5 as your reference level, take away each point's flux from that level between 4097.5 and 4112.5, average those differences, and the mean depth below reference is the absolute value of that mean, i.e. 0.6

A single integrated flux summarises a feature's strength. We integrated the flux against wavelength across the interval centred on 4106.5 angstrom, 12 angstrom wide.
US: 670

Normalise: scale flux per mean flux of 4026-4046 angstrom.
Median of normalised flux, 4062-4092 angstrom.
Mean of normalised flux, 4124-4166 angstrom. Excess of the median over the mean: 0.015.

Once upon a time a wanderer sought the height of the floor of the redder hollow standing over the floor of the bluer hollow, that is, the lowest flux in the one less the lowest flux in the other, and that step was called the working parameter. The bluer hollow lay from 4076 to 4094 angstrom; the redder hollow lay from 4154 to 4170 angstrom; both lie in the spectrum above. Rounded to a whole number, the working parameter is -1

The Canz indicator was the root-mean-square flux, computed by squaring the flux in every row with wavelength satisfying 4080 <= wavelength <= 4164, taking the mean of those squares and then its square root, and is 61.7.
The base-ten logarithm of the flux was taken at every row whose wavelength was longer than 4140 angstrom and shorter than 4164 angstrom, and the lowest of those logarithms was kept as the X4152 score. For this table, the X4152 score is 1.76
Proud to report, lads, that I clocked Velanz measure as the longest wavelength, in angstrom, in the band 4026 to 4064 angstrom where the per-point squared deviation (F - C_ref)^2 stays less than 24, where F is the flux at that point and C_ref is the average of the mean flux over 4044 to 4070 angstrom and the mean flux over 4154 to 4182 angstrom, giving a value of 4060.0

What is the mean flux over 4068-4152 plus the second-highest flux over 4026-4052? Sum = 127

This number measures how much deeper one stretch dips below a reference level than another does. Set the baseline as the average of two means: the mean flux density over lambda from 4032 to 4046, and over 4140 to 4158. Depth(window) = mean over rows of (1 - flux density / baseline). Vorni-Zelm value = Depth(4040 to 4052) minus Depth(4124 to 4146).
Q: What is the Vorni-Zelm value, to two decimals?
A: -0.01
